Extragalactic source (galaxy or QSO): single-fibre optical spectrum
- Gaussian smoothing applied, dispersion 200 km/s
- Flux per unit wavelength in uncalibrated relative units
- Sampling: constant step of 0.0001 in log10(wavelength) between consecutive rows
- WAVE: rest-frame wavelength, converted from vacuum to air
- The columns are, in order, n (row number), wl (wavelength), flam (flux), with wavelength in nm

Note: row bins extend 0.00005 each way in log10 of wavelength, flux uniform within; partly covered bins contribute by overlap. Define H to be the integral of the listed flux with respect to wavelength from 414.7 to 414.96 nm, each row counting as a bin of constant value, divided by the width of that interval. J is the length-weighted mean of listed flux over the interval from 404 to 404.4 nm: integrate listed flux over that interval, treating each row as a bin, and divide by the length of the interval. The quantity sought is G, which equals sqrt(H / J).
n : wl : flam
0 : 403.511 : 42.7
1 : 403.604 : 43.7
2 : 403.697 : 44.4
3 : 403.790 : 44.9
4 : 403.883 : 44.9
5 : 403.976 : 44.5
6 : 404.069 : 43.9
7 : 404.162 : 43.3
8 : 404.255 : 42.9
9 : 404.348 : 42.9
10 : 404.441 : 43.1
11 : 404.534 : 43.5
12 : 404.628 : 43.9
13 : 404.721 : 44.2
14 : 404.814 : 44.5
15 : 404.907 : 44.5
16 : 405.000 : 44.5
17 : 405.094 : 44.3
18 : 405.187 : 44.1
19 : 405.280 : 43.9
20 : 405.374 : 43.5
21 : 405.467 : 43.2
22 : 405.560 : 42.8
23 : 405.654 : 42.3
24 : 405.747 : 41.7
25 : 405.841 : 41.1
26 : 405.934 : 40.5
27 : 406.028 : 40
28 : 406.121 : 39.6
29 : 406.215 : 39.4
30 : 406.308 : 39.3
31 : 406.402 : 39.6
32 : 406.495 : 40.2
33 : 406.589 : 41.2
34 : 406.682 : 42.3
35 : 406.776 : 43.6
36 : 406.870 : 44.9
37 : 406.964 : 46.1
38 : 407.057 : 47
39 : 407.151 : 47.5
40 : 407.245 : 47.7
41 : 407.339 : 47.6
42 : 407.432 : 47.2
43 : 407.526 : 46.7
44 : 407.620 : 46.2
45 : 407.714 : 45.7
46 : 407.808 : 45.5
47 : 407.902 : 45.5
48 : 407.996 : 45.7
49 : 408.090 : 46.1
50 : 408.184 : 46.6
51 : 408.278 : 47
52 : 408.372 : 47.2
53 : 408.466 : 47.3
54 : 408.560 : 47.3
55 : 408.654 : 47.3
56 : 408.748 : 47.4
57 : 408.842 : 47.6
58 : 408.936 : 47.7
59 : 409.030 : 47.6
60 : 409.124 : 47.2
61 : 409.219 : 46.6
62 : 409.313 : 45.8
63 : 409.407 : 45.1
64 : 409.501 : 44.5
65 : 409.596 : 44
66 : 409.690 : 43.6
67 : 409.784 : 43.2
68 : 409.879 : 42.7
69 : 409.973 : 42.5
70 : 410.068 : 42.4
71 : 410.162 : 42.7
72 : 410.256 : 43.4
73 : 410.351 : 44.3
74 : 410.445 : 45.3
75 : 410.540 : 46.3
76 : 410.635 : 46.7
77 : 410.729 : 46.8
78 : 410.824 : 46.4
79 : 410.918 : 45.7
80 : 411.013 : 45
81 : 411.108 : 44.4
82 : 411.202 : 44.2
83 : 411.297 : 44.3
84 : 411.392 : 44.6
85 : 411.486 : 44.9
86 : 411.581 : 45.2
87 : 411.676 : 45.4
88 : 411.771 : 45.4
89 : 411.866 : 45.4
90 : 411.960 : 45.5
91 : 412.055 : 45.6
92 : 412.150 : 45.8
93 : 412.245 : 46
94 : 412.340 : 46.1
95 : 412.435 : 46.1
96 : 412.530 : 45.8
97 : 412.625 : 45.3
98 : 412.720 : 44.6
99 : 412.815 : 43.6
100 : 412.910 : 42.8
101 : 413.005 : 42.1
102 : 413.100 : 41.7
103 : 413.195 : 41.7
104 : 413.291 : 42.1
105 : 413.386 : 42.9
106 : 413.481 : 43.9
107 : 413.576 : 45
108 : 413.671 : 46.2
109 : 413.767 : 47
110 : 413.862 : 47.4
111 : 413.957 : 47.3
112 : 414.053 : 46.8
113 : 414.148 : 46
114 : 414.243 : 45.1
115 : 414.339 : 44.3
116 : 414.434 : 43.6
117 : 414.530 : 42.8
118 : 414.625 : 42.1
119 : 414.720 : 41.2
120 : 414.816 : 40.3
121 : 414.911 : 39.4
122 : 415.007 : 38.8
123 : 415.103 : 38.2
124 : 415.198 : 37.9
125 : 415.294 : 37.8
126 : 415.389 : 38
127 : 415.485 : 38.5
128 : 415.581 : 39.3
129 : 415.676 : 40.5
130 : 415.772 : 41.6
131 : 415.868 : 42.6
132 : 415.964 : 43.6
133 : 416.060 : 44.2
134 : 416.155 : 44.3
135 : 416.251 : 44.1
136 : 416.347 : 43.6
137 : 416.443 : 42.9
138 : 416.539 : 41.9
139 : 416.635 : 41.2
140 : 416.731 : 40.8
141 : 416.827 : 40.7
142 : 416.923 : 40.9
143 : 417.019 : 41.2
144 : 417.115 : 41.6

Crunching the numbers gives 0.96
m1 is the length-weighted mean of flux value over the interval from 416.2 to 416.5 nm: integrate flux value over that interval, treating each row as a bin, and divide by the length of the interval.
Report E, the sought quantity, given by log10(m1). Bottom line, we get 1.638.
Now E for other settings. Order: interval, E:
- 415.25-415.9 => 1.599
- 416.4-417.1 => 1.617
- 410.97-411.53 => 1.649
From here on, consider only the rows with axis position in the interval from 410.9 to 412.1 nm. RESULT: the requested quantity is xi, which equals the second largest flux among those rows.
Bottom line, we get 45.6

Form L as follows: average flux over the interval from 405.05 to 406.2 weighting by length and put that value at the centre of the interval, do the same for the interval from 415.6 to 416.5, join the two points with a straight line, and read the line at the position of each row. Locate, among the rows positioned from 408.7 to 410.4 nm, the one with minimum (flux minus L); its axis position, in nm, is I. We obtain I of 410.068 nm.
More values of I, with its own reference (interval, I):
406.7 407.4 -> 406.776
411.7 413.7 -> 413.195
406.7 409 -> 406.776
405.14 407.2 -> 406.308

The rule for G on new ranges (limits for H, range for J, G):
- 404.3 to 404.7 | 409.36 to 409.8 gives 0.99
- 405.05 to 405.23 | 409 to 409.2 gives 0.97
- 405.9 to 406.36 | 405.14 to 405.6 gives 0.95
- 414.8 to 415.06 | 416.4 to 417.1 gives 0.98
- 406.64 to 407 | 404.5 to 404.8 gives 1.00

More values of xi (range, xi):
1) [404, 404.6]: 43.5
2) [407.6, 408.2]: 46.2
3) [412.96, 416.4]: 47.3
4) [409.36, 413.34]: 46.7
